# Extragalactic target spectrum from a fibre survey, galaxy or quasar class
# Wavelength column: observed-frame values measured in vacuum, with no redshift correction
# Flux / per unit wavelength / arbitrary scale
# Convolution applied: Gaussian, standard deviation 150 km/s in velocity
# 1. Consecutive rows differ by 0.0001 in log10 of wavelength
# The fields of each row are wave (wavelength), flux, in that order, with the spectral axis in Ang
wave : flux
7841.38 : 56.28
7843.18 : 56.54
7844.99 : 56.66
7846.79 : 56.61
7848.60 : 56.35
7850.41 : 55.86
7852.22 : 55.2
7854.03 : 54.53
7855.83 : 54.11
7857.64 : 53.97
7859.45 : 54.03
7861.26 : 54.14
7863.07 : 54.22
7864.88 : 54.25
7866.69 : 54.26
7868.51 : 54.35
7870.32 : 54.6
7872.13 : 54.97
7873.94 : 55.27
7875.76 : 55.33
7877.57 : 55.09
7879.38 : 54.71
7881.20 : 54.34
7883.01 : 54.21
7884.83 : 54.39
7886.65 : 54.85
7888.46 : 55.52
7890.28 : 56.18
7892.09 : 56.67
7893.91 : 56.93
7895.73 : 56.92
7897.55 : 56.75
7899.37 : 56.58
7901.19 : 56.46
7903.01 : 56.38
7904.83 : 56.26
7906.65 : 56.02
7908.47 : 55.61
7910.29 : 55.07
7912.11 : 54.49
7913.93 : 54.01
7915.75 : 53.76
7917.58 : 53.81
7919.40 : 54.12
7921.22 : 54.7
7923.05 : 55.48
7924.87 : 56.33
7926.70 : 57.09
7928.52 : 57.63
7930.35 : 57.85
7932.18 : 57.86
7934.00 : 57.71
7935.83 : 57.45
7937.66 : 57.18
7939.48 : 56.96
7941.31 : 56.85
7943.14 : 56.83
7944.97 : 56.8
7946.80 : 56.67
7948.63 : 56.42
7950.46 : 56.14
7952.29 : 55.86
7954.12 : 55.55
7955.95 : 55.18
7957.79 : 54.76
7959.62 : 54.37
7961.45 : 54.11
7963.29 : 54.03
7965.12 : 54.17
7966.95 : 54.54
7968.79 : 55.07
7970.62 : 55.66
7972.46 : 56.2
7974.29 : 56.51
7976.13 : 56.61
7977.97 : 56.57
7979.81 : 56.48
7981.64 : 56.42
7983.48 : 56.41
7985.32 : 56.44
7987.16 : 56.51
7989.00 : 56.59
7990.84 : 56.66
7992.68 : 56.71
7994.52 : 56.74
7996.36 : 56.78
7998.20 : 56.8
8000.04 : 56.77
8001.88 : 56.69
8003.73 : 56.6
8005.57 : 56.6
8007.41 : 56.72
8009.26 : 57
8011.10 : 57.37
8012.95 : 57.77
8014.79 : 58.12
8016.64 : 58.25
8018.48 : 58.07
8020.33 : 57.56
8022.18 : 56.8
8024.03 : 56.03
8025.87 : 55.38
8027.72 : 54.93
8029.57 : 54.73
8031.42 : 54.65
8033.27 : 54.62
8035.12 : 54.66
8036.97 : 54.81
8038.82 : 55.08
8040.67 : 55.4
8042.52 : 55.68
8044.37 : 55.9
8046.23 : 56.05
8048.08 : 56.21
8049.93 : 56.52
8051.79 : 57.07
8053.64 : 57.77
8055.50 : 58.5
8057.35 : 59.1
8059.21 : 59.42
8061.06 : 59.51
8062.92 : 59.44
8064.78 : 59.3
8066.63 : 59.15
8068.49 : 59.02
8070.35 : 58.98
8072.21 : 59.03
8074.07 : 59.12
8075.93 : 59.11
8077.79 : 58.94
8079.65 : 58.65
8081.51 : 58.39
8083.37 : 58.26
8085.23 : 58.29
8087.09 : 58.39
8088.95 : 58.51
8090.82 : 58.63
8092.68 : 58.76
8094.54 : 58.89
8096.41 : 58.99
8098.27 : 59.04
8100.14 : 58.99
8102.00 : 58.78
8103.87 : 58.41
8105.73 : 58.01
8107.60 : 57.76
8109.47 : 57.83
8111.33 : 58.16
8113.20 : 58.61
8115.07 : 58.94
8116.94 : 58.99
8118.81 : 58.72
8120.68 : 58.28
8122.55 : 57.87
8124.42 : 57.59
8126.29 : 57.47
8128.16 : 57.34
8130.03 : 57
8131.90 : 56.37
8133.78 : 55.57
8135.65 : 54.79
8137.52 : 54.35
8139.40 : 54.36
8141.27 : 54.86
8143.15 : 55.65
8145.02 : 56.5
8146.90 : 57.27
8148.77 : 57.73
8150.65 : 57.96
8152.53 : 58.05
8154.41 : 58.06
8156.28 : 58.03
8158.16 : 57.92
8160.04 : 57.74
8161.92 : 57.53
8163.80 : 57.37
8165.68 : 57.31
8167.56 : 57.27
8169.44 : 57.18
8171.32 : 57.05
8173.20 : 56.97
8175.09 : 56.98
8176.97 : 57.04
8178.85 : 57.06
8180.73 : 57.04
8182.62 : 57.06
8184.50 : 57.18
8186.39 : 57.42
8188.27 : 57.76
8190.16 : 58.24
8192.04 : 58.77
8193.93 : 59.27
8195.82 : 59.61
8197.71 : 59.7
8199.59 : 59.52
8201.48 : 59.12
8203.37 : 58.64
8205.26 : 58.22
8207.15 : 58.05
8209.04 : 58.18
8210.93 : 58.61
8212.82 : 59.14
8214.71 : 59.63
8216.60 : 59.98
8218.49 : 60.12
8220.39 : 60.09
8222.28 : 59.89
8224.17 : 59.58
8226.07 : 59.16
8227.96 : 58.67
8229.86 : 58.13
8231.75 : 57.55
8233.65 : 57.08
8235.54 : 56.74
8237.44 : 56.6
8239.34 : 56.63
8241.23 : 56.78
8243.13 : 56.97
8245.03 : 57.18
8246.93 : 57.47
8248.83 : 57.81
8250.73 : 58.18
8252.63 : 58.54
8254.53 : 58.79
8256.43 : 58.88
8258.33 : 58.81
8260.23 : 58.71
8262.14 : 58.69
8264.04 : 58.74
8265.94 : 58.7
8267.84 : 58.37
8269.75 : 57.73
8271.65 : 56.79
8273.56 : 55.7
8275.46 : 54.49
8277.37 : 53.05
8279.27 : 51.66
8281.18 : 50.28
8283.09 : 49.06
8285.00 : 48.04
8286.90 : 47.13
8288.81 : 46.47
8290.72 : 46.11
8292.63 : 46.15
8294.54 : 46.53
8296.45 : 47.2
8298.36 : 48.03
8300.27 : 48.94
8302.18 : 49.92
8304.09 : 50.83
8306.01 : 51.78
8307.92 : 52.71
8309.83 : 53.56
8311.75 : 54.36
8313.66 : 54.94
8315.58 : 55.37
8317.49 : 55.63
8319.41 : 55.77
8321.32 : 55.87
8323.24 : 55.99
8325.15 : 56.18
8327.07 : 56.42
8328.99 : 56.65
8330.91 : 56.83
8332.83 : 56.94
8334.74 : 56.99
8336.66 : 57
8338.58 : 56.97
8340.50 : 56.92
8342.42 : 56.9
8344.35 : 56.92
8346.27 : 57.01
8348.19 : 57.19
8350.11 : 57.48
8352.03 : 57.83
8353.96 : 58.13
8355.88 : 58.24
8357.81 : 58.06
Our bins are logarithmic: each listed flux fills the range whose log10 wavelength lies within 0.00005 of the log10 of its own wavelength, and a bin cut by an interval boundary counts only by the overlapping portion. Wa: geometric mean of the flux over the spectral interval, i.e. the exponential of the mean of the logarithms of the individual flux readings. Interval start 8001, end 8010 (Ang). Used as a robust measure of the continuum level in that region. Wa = 56.7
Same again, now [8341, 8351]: 57.1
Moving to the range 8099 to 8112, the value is 58.3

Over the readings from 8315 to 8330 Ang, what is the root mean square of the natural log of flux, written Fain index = 4.025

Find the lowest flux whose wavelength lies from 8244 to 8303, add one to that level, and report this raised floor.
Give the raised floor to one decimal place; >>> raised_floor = 47.1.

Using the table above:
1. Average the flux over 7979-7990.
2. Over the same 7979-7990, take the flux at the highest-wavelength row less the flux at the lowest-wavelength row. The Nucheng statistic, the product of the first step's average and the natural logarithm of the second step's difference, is -125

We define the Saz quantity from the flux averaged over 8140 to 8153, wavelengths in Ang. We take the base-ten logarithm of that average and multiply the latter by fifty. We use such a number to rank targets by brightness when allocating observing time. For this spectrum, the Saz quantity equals 87.7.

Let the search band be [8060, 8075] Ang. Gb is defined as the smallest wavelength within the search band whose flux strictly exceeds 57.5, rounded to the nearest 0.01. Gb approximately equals 8061.06 Ang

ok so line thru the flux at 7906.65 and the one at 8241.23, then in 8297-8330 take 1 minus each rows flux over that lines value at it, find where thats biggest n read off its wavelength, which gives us 8298.36 Ang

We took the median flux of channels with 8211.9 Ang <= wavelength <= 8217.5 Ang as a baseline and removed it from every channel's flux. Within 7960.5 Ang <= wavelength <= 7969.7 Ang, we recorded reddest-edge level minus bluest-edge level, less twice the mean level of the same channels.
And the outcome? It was 11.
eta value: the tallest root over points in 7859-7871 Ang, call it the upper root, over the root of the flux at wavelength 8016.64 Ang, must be 0.97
